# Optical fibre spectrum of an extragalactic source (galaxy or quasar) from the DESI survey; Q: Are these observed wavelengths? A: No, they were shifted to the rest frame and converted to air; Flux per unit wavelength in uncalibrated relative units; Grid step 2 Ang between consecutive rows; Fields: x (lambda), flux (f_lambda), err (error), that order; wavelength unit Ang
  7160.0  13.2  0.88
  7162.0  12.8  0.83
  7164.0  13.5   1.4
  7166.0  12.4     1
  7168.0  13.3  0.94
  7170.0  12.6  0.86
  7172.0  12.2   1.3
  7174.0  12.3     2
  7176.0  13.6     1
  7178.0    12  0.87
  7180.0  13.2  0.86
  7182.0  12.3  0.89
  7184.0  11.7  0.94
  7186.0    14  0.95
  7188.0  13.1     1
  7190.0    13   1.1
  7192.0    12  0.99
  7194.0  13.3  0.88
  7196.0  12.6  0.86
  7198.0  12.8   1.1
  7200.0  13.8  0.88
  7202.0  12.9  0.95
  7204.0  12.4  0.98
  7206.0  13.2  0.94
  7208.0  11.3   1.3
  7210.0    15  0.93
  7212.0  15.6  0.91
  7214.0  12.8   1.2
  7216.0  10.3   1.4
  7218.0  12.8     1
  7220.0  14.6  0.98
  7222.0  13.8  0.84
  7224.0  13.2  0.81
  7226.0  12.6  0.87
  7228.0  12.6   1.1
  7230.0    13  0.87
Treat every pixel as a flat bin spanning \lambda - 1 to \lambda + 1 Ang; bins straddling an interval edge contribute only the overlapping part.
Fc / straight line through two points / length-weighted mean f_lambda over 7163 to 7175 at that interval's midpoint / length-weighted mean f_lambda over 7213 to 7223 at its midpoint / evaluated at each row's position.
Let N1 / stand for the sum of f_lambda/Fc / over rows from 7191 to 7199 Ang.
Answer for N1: 3.96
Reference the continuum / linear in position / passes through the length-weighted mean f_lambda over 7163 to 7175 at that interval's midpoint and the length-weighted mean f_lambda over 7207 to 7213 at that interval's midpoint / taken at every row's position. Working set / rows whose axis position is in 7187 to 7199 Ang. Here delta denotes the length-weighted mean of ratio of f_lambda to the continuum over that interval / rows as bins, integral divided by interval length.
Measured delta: 0.95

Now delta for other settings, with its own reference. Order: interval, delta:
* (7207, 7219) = 0.92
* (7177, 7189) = 0.97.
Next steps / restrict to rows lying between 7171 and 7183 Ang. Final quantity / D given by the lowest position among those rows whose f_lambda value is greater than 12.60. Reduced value 7176.0 Ang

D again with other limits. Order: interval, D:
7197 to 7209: 7198.0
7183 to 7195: 7186.0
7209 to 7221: 7210.0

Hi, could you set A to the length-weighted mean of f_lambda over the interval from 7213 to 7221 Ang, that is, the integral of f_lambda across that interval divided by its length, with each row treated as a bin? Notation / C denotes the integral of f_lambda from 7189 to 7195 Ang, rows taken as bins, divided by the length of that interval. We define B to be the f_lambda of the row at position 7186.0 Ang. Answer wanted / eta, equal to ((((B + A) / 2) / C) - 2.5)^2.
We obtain 2.12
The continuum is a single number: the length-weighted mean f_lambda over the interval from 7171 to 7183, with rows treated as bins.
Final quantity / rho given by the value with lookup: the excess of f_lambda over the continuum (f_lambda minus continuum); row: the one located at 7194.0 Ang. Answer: 0.70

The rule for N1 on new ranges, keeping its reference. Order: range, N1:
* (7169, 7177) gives 3.98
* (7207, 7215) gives 4.26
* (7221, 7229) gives 4.05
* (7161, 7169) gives 4.09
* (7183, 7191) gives 4.06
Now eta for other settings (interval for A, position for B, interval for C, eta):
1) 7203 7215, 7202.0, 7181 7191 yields 2.18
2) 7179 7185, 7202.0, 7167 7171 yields 2.32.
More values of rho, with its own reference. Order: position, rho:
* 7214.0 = 0.20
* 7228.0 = 0.00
